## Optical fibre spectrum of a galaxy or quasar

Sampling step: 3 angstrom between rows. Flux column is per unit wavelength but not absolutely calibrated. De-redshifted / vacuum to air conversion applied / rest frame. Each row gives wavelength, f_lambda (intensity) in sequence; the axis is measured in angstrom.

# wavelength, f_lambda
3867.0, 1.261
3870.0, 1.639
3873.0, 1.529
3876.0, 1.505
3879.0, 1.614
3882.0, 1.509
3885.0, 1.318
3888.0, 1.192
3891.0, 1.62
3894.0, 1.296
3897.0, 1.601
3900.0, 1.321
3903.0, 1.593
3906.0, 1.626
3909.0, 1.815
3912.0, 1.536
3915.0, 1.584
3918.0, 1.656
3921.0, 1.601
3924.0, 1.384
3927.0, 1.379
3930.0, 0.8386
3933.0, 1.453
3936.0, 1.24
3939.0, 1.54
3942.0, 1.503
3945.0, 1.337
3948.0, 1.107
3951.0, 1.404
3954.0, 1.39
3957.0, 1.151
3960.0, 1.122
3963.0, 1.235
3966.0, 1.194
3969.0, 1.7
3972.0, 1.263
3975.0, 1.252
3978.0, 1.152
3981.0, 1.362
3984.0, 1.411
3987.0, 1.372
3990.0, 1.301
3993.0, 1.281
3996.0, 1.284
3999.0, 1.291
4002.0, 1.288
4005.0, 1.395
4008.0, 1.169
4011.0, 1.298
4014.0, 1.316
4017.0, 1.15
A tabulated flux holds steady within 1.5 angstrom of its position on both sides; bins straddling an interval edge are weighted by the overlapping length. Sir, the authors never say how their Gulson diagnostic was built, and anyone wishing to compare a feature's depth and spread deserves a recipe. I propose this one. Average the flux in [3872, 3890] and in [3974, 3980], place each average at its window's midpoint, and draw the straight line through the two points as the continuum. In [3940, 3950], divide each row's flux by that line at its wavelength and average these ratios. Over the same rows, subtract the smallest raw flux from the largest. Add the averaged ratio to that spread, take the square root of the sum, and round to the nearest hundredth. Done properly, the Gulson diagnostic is 1.19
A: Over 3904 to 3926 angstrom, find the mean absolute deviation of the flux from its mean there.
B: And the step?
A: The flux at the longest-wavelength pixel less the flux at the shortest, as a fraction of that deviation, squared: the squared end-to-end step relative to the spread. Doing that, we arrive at 8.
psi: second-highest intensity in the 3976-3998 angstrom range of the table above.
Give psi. 1.372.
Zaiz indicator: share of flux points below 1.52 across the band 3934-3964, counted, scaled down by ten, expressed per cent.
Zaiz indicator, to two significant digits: 90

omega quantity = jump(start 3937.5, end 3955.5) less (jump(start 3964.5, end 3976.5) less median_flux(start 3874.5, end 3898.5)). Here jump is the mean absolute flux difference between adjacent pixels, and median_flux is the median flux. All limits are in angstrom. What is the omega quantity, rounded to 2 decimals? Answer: 1.34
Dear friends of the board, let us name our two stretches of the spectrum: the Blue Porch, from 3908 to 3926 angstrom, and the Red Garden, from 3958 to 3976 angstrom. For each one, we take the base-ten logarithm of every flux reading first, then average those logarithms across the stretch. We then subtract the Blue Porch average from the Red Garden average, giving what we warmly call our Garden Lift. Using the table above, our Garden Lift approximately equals -0.09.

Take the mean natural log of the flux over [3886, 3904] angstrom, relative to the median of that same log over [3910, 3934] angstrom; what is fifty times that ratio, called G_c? 44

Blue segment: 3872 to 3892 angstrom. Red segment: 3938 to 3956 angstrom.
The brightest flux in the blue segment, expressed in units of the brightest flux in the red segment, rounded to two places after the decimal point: 1.05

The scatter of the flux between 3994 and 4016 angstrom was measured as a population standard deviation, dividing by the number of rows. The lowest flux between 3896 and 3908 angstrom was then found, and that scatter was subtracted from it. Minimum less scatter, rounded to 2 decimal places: 1.26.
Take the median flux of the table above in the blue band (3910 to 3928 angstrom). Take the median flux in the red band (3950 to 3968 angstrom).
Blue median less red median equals 0.35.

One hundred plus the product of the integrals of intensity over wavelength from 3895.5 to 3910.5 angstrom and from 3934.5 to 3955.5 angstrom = 782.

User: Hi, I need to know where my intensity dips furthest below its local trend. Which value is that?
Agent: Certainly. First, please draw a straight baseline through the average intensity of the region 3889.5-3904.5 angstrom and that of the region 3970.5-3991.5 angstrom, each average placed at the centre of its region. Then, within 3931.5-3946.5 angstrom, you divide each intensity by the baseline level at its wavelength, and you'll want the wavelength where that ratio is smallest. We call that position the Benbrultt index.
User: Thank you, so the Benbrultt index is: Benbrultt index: 3936.0 angstrom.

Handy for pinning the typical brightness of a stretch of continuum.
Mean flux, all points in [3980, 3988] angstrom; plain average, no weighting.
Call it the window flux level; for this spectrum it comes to 1.38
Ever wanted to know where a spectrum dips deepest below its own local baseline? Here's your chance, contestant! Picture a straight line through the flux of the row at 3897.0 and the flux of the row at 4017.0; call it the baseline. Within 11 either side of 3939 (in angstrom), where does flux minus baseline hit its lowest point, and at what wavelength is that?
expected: 3930.0 angstrom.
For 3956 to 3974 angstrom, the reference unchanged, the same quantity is 3960.0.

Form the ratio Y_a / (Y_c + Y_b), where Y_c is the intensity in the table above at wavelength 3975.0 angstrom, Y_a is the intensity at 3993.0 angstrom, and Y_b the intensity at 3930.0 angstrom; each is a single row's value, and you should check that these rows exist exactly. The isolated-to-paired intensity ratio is 0.61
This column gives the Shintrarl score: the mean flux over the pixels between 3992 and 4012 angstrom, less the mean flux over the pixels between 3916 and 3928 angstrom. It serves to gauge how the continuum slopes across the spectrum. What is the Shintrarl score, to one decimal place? -0.2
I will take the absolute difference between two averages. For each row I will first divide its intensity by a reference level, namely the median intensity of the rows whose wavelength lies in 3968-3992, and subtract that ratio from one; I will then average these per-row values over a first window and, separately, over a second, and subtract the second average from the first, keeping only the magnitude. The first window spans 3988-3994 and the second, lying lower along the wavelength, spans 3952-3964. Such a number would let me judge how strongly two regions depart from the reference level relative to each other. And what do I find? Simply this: 0.050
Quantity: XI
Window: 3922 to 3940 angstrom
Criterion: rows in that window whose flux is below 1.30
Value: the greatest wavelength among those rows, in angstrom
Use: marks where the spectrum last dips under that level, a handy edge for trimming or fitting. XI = 3936.0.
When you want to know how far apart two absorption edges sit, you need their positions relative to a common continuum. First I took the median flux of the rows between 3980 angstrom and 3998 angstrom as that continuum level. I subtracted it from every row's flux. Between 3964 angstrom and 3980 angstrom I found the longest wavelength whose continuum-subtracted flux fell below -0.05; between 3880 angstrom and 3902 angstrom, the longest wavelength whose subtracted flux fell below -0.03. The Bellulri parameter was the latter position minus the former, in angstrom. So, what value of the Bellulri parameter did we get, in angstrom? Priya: -84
